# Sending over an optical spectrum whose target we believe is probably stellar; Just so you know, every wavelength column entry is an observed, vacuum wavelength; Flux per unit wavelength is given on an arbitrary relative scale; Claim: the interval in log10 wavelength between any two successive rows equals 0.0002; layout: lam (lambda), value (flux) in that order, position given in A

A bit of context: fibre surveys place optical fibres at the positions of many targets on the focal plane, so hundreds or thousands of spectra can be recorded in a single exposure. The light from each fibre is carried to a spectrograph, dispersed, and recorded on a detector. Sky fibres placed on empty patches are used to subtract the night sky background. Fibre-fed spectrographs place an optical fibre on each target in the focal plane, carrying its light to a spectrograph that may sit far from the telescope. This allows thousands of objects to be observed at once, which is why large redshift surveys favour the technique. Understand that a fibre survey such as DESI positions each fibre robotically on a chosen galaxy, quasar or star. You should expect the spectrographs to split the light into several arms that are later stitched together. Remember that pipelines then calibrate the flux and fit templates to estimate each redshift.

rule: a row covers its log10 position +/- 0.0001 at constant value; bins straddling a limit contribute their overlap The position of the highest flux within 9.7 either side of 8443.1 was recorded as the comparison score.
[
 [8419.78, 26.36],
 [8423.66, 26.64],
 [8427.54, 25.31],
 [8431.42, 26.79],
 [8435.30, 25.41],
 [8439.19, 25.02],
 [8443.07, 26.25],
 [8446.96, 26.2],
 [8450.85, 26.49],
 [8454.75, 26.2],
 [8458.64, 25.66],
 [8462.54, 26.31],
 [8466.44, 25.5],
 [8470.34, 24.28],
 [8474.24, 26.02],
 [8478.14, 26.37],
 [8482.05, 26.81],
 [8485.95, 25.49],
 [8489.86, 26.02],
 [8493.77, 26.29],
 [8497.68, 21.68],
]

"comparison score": 8450.85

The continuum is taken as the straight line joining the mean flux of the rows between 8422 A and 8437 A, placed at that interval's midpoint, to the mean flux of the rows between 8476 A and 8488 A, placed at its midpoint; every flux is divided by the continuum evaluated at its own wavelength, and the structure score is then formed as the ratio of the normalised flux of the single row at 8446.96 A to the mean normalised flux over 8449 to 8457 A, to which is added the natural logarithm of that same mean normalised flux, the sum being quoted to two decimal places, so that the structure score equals 1.00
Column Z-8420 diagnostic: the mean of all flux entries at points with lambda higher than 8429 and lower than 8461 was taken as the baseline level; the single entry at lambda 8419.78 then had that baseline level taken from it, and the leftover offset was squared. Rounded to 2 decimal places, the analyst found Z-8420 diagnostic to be 0.13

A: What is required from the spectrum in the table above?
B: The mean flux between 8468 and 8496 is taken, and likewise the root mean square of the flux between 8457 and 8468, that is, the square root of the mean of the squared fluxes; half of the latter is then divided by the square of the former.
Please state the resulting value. 0.0193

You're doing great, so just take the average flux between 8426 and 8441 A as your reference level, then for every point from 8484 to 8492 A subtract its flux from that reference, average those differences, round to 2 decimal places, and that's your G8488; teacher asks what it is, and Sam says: -0.12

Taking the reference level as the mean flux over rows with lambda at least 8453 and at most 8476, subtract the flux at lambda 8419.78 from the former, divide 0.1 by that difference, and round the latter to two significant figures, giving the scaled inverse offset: -0.14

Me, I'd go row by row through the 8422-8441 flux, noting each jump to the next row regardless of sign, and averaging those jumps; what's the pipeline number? 1.1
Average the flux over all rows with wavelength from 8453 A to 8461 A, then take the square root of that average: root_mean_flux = 5.09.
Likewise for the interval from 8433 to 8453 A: 5.09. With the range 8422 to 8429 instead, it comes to 5.10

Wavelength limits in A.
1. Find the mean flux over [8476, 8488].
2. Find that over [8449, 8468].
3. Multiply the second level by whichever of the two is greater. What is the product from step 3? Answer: 683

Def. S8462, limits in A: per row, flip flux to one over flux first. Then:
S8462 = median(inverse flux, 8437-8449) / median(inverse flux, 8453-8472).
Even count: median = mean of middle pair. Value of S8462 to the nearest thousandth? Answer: 0.979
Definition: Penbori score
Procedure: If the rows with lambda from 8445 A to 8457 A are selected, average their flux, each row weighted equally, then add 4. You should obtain 30.3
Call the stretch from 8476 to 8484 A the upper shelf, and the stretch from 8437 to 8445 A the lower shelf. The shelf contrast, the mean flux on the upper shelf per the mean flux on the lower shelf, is 1.04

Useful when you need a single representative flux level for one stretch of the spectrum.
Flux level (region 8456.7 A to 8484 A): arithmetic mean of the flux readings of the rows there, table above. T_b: 25.85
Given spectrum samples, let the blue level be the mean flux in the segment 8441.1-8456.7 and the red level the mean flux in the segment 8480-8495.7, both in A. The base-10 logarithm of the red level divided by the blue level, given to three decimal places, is -0.002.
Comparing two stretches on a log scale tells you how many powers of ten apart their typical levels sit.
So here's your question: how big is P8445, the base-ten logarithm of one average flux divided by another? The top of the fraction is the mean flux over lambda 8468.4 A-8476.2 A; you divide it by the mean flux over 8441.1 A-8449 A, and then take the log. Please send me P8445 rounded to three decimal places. -0.018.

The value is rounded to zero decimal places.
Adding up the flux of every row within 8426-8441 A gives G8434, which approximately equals 103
